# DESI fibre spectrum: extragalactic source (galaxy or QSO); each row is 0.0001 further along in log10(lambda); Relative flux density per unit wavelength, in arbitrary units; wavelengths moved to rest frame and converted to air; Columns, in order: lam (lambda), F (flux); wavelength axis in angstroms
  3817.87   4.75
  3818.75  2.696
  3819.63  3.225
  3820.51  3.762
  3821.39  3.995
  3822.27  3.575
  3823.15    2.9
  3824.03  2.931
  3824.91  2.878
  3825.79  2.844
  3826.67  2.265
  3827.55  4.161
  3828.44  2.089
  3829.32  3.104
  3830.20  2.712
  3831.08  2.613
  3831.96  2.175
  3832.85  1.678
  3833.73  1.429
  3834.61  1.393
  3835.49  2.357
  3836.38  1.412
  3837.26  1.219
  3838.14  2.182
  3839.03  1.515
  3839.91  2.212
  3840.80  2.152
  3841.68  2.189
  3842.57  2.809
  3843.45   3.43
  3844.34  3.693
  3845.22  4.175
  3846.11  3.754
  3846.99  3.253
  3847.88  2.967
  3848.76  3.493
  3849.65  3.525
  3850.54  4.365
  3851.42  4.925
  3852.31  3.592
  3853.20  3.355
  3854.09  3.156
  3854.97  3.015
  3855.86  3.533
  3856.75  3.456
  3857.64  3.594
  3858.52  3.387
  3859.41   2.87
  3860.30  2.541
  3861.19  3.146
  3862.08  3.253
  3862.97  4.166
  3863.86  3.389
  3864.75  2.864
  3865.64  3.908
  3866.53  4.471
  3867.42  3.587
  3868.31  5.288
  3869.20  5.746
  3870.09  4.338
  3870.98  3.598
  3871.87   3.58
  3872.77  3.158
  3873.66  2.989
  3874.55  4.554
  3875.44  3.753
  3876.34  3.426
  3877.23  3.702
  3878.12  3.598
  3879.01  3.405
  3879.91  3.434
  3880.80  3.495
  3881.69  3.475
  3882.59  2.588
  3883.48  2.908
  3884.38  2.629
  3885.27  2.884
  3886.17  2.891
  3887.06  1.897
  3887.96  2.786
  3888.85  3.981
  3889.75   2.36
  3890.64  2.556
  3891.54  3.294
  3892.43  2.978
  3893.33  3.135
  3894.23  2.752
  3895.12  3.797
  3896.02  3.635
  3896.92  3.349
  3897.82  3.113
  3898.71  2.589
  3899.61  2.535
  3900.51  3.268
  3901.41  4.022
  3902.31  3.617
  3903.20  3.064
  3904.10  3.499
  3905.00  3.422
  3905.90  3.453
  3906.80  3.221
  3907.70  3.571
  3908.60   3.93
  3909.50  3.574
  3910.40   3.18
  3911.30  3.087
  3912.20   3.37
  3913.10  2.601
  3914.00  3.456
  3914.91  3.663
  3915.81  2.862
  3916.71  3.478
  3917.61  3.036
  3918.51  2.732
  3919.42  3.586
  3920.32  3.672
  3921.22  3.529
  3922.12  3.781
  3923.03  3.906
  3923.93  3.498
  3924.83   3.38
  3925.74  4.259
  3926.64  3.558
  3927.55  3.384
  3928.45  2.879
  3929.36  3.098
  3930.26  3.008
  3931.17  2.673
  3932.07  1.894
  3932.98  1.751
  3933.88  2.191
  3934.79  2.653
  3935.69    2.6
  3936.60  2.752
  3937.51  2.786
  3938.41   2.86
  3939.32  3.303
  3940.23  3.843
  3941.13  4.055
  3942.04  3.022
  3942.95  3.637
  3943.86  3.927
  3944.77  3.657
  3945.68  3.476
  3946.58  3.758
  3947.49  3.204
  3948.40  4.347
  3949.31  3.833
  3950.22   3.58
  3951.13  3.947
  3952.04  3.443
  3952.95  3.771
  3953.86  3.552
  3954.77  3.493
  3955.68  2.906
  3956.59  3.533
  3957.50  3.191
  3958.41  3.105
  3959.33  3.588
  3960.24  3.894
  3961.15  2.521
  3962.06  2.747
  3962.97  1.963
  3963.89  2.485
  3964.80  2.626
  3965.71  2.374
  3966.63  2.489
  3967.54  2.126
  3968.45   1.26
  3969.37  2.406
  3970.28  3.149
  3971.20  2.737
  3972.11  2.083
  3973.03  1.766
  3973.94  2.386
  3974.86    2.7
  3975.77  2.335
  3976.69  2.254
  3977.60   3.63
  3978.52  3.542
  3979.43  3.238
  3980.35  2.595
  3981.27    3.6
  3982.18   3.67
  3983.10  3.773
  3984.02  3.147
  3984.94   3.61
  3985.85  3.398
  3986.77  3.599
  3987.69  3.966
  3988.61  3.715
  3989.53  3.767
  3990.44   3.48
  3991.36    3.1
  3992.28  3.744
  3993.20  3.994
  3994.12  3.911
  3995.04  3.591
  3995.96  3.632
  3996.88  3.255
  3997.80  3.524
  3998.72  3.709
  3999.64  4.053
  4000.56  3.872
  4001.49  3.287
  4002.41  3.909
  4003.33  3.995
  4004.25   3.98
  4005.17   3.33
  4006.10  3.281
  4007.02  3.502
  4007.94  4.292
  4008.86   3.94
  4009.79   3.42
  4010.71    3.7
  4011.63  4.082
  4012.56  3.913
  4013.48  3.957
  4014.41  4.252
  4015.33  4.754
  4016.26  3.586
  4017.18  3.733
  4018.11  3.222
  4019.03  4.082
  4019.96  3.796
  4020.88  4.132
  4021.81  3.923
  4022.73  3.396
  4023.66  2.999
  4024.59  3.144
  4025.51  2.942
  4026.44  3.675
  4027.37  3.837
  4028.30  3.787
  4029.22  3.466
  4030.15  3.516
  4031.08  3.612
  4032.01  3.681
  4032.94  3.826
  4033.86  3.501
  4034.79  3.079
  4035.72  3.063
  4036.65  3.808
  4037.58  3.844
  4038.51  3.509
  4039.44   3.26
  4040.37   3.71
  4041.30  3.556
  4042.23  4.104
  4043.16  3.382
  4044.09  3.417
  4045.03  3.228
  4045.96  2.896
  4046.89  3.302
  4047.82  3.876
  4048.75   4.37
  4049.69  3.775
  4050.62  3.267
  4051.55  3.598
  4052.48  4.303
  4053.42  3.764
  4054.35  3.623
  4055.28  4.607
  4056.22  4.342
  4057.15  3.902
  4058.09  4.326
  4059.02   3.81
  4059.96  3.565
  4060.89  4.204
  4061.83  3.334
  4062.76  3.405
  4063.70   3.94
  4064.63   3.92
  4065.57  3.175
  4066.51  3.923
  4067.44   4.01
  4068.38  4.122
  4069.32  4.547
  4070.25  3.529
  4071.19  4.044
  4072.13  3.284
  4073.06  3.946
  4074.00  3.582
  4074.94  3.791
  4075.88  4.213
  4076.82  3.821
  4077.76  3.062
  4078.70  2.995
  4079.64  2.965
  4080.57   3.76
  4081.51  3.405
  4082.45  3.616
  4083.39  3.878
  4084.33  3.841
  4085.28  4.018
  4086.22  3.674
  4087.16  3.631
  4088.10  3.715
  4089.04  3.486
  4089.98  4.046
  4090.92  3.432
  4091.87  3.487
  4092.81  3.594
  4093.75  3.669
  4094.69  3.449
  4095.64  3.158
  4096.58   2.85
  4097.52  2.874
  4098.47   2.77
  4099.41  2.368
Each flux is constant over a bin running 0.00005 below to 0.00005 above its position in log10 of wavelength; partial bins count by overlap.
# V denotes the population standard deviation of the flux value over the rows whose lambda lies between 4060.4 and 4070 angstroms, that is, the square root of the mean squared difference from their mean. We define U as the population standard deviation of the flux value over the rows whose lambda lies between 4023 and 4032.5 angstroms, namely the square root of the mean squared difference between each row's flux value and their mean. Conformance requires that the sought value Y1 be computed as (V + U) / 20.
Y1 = 0.036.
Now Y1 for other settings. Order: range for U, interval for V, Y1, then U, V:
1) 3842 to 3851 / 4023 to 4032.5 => 0.038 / 0.46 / 0.31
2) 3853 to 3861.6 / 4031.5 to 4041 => 0.030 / 0.31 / 0.29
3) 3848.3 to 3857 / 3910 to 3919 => 0.044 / 0.54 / 0.33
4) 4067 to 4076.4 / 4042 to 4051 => 0.039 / 0.35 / 0.43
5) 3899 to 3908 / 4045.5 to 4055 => 0.040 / 0.37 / 0.43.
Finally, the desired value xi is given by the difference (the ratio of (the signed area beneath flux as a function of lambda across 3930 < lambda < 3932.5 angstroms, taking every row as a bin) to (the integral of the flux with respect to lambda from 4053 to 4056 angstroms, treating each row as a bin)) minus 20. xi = -19.5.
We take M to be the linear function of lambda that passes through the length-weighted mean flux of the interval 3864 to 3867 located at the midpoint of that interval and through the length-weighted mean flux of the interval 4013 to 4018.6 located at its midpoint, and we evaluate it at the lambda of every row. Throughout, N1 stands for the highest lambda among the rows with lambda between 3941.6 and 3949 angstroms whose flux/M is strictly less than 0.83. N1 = 3942.04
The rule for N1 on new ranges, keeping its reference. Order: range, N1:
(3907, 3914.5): 3913.10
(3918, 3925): 3918.51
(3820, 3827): 3826.67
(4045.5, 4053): 4050.62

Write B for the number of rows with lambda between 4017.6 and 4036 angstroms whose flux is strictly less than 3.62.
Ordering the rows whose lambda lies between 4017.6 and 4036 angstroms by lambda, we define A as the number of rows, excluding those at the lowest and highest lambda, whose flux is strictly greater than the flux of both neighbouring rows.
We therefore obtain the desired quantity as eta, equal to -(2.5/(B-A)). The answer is -0.42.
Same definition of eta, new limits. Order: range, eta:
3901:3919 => -0.23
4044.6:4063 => -0.83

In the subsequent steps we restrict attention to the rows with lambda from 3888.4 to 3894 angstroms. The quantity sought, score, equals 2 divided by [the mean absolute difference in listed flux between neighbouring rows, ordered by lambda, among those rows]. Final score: 3.3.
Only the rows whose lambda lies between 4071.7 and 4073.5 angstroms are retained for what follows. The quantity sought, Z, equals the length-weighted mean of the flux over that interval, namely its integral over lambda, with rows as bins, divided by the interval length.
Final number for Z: 3.63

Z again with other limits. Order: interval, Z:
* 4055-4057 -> 4.37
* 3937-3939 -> 2.85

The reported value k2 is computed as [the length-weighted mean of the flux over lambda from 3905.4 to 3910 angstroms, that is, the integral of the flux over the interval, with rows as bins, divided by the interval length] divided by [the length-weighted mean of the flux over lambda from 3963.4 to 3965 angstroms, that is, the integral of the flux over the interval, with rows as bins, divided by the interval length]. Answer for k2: 1.40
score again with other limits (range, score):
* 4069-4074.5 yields 3.0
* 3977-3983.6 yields 5.4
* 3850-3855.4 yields 4.0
